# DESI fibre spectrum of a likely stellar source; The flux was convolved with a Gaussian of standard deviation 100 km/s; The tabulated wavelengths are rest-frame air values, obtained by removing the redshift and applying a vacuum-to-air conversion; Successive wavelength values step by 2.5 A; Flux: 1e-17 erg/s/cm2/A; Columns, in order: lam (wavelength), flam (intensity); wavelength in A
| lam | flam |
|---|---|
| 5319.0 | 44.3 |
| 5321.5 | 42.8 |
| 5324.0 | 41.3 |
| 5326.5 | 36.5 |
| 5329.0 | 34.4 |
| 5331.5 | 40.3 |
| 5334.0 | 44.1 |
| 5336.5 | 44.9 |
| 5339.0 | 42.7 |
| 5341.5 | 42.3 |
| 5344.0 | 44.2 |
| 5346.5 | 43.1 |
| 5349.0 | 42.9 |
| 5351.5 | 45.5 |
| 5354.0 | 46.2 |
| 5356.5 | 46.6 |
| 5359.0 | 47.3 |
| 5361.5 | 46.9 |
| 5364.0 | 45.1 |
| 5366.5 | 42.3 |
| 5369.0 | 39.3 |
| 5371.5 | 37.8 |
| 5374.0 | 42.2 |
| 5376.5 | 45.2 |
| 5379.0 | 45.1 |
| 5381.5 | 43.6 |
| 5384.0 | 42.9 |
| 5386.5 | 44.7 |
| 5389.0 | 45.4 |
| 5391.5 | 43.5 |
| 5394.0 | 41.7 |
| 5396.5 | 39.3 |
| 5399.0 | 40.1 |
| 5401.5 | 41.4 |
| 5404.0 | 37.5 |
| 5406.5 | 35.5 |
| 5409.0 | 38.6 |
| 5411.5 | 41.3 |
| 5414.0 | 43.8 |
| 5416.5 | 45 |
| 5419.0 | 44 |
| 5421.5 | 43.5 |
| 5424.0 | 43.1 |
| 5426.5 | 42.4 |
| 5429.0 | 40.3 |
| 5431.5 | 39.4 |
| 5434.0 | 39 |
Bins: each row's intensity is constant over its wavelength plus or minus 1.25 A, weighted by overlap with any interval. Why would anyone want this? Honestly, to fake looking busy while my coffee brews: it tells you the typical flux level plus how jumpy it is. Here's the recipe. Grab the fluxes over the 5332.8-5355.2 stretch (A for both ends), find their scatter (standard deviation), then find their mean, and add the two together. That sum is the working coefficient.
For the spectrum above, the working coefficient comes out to 45.3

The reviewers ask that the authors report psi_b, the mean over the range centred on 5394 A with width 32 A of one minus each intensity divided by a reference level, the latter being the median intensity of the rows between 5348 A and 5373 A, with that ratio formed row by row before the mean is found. 0.084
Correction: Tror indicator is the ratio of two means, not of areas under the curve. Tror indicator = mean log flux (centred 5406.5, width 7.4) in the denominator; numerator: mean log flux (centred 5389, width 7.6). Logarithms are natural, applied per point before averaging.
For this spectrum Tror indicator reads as 1.05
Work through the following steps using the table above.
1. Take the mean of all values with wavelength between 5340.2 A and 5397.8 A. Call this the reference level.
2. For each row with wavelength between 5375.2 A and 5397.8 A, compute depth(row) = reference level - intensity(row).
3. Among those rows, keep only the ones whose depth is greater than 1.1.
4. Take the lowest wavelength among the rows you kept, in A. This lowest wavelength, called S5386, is 5394.0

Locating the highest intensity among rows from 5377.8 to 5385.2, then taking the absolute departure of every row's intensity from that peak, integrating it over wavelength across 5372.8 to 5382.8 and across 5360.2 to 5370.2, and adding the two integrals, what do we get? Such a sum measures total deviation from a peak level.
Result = 37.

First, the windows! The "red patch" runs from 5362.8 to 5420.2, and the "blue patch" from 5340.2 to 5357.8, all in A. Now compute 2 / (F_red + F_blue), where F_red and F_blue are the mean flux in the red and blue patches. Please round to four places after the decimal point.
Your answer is 0.0232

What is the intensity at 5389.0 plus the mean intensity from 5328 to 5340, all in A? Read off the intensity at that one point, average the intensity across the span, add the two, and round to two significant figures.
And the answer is 87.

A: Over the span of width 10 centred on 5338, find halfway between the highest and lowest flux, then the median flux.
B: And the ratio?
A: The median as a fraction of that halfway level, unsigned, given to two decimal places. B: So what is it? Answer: 1.00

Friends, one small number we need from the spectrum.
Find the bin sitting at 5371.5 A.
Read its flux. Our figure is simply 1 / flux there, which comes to 0.0265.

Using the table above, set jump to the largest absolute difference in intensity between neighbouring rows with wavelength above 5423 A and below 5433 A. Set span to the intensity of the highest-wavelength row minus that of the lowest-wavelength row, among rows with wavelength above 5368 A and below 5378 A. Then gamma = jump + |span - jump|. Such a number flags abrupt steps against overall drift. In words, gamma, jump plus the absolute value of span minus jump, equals 5.9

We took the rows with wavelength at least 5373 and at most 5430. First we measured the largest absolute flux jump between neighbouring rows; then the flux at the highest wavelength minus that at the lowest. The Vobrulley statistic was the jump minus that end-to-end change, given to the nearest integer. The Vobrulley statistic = 6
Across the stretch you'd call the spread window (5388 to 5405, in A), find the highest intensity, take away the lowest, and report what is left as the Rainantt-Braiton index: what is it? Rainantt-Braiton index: 8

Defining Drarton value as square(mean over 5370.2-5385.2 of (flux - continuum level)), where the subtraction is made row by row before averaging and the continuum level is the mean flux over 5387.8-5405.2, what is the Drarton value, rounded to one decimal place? 2.3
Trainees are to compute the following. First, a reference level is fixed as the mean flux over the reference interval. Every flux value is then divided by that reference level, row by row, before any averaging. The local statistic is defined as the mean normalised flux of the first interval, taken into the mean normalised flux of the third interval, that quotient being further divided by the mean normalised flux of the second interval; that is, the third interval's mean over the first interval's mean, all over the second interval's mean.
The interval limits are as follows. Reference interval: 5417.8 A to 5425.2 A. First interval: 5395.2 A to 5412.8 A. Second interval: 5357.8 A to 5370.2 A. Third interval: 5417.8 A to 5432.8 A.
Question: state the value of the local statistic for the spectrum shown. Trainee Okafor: 1.06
